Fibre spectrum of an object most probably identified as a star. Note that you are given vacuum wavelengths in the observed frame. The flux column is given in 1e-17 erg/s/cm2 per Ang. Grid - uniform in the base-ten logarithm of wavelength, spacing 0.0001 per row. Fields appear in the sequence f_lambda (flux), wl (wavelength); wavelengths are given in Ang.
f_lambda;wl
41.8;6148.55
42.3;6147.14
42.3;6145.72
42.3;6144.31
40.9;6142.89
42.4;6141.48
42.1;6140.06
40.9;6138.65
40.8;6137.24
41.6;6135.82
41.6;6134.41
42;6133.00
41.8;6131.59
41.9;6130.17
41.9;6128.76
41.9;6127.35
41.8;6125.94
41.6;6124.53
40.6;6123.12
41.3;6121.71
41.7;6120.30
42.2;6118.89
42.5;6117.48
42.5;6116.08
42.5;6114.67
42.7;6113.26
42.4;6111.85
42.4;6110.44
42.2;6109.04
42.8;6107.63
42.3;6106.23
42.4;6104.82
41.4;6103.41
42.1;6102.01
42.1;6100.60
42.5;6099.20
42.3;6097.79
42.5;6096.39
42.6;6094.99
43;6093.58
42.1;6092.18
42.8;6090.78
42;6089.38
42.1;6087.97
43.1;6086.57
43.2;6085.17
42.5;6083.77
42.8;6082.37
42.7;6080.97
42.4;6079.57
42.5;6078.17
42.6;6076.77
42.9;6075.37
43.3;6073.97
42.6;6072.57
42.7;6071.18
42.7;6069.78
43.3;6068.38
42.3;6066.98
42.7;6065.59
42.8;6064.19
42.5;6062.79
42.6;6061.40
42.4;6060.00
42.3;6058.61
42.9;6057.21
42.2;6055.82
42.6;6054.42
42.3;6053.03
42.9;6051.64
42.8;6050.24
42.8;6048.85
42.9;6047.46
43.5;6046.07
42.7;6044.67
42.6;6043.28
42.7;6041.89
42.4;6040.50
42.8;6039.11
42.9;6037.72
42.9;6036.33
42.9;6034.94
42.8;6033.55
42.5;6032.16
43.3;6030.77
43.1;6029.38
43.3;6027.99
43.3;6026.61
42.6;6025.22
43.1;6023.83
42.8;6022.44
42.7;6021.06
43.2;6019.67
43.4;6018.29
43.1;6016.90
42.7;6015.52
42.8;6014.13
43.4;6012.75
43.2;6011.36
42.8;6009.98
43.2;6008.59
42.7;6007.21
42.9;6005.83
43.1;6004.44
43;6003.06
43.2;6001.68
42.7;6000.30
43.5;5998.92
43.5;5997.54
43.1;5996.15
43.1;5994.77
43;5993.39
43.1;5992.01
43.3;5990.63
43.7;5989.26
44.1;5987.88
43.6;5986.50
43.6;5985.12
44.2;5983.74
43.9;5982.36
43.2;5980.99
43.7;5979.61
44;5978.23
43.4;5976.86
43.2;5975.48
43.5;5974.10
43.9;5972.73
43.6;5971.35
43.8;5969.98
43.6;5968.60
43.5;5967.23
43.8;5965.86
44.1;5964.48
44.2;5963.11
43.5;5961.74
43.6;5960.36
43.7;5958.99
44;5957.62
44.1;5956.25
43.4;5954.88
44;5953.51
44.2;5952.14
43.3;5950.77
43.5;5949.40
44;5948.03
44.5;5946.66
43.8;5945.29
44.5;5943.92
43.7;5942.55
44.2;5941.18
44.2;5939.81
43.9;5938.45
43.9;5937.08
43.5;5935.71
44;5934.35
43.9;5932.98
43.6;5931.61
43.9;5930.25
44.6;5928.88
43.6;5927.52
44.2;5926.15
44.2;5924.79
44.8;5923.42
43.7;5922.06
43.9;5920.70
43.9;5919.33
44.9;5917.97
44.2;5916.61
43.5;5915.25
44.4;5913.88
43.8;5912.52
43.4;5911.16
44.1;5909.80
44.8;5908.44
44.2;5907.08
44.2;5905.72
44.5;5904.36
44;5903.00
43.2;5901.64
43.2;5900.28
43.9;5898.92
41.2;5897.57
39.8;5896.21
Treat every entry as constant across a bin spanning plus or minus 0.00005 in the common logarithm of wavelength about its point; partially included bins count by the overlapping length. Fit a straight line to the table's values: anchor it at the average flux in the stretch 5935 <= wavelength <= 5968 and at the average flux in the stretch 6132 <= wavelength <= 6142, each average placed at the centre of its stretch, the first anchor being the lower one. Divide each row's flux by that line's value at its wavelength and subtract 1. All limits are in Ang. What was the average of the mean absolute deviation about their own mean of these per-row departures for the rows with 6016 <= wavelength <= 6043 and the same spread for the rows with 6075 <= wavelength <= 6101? 0.0055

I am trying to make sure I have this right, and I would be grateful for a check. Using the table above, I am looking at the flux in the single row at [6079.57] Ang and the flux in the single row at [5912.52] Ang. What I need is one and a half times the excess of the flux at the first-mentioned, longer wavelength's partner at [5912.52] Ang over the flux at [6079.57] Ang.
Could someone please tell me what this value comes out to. 2.1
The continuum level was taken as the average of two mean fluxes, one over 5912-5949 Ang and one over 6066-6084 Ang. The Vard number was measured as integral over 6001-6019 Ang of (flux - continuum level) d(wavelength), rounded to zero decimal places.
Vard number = -6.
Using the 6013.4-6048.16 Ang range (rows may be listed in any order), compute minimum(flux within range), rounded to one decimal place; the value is 42.4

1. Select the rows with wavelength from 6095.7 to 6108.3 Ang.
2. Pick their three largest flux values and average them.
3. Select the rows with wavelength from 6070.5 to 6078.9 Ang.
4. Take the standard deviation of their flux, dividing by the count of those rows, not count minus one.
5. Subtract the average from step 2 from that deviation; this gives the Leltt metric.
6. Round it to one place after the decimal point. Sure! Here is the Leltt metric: -42.3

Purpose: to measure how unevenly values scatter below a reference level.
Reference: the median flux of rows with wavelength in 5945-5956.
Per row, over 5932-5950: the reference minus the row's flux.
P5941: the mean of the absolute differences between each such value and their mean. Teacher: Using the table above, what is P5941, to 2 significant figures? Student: 0.24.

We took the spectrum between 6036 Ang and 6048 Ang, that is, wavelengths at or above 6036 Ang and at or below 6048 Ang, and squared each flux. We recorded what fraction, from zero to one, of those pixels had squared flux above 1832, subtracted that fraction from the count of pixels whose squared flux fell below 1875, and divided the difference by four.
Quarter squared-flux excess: 1.9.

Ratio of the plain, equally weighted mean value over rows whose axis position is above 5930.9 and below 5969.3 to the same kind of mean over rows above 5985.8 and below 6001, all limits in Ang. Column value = 1.01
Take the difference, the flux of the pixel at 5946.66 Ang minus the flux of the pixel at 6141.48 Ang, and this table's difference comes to 2.1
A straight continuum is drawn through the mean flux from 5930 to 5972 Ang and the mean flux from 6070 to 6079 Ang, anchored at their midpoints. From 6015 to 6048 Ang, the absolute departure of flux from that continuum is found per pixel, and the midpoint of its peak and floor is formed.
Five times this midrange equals 1.79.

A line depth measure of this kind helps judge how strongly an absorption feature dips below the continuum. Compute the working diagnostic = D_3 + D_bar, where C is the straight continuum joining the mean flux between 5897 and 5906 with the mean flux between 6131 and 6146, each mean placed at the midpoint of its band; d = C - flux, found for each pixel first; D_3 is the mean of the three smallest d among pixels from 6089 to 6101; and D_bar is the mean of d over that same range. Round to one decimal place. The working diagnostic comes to -1.2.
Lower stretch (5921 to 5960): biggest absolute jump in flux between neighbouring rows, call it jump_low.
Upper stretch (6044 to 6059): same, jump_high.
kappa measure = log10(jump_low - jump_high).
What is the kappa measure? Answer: -0.52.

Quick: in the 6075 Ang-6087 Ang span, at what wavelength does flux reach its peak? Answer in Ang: 6085.17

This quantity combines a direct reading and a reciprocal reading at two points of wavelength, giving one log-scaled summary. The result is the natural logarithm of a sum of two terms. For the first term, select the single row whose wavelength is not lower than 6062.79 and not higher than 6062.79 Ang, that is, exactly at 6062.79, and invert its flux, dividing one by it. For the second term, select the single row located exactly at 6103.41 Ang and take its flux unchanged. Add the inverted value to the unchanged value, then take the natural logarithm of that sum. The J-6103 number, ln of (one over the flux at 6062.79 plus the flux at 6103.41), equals 3.72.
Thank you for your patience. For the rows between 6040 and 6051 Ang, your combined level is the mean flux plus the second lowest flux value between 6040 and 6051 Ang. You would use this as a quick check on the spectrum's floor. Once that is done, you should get 85.4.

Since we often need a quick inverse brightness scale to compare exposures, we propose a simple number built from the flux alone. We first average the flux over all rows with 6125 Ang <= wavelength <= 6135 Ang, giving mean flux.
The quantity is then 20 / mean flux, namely 0.478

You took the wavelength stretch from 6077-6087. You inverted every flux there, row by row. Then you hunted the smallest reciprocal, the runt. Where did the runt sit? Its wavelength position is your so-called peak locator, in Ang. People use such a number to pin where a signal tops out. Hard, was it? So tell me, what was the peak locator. 6085.17 Ang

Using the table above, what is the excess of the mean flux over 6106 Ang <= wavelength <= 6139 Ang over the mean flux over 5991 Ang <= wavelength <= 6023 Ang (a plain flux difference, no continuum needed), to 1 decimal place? -1.1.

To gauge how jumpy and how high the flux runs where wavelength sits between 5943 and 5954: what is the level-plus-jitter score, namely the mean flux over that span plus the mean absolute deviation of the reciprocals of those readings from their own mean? 44.0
